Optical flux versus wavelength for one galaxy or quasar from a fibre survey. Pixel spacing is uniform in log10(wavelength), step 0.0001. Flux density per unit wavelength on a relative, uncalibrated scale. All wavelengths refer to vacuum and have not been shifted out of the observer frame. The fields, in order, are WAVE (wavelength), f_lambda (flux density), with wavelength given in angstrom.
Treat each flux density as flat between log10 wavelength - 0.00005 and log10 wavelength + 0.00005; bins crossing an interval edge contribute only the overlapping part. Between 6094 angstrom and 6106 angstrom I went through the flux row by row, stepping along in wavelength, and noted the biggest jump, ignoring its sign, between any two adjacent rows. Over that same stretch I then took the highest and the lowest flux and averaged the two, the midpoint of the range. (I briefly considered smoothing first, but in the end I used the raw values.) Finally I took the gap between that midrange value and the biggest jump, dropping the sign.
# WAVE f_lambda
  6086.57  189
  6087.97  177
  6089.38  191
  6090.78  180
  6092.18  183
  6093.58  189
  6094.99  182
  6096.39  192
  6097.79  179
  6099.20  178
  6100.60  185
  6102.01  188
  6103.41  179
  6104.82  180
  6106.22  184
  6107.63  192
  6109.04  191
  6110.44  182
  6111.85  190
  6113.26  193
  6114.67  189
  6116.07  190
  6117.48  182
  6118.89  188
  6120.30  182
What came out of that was 172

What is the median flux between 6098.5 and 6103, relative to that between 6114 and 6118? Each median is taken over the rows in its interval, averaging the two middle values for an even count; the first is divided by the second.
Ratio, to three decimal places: 0.979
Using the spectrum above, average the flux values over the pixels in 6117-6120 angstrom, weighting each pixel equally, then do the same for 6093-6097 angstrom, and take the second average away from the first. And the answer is -2.7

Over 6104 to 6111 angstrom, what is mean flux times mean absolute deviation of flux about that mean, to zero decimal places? 847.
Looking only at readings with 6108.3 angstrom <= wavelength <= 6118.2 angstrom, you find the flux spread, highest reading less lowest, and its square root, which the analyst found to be 3.3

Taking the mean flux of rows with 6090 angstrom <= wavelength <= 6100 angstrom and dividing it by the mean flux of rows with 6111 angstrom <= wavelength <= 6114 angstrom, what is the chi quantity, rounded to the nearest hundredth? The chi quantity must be 0.96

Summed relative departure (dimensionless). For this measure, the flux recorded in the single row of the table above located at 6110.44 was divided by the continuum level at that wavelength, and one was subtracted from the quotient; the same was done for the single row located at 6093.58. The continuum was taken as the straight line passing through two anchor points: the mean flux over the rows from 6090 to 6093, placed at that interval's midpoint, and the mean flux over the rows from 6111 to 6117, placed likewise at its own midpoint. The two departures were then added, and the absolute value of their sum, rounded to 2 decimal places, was 0.00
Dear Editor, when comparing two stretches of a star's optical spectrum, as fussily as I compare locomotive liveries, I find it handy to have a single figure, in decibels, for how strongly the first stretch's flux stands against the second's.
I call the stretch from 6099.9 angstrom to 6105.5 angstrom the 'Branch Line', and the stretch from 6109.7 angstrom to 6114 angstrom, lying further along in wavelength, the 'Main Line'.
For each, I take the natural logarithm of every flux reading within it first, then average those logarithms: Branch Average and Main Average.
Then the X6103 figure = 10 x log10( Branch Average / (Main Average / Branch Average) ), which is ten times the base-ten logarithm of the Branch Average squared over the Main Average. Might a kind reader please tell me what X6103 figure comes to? 7.14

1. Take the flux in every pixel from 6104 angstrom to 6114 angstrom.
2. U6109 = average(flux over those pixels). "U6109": 187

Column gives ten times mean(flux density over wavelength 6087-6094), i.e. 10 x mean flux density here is 1840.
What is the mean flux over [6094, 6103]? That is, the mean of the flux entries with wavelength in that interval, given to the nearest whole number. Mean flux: 184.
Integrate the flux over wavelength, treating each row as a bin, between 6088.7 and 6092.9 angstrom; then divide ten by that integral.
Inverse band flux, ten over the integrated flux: 0.0129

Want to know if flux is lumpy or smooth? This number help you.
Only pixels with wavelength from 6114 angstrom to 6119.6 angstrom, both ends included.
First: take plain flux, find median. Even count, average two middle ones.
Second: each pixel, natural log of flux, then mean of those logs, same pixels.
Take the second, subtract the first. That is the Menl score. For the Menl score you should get -183.3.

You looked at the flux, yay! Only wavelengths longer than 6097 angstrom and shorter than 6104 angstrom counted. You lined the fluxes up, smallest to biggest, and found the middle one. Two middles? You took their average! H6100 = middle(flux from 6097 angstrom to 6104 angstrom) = 179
